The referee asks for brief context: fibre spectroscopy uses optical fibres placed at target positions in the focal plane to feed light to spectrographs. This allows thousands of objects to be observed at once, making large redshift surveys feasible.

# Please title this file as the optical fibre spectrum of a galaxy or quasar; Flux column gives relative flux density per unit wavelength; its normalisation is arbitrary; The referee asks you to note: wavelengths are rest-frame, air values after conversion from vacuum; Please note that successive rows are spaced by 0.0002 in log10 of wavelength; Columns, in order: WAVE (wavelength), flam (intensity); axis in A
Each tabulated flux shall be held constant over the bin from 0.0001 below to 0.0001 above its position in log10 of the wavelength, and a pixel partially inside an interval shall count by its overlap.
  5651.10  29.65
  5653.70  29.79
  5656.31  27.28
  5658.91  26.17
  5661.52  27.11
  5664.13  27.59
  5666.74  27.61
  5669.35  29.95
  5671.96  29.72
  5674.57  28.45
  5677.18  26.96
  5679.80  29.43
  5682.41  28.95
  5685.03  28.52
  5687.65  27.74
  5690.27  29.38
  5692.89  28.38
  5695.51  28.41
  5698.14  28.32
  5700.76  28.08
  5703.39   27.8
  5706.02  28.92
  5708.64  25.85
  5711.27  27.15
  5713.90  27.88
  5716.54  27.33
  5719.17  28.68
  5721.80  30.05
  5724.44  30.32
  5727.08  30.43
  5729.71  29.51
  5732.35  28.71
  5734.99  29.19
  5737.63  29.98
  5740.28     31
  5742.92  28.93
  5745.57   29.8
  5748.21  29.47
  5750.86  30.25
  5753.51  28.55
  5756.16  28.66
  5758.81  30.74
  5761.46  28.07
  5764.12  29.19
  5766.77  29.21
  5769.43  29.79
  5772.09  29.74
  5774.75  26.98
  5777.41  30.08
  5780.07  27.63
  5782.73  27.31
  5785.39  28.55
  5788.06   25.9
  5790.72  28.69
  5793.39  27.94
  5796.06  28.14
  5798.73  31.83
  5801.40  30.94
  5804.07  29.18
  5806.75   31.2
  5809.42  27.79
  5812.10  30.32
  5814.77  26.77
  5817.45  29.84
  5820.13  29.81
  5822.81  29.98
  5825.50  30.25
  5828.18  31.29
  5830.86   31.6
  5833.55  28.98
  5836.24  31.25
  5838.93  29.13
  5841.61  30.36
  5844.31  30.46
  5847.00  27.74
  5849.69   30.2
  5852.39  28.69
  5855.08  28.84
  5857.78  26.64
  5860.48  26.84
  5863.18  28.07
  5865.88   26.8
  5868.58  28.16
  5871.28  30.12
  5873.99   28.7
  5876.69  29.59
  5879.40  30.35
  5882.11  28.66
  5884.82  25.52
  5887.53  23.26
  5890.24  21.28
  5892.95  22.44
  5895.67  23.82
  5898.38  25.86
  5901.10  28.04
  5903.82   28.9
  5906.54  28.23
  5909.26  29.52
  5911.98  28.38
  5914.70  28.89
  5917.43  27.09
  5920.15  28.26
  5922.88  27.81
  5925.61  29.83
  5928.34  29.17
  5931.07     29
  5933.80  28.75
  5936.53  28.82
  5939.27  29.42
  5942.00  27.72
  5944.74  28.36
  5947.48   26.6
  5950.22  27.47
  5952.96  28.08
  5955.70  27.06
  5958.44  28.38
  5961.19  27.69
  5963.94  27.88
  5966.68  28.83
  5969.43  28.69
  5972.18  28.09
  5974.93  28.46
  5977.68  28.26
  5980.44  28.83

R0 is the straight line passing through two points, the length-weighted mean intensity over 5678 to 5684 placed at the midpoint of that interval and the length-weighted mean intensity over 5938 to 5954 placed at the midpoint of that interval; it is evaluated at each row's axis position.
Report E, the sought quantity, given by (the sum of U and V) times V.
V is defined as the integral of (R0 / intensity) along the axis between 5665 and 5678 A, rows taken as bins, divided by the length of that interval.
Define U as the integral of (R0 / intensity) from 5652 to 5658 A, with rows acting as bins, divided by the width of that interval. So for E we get 2.08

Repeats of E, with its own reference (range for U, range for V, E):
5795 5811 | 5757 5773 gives 1.88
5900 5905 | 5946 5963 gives 2.02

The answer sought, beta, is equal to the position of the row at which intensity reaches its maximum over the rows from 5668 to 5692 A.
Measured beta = 5669.35 A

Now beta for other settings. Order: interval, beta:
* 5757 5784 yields 5758.81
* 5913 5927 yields 5925.61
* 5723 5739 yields 5727.08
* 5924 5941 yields 5925.61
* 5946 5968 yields 5966.68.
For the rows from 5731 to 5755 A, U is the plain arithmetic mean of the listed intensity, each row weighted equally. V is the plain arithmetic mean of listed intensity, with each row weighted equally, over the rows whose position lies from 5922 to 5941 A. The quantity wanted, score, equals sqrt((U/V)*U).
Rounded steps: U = 29.5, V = 29.0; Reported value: 5.49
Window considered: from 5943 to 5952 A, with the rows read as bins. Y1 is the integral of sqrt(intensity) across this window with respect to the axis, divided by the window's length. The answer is 5.24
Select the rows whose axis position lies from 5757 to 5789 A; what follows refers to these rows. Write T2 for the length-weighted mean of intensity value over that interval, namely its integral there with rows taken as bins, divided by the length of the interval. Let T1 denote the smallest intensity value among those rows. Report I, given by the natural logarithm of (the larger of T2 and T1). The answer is 3.35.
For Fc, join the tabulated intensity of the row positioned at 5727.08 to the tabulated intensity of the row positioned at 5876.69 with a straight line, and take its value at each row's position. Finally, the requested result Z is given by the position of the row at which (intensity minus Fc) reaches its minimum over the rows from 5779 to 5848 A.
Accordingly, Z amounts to 5788.06 A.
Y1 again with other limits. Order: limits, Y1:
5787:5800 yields 5.34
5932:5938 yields 5.37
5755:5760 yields 5.45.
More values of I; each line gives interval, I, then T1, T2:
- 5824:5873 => 3.37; 26.64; 29.2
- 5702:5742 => 3.36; 25.85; 28.9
